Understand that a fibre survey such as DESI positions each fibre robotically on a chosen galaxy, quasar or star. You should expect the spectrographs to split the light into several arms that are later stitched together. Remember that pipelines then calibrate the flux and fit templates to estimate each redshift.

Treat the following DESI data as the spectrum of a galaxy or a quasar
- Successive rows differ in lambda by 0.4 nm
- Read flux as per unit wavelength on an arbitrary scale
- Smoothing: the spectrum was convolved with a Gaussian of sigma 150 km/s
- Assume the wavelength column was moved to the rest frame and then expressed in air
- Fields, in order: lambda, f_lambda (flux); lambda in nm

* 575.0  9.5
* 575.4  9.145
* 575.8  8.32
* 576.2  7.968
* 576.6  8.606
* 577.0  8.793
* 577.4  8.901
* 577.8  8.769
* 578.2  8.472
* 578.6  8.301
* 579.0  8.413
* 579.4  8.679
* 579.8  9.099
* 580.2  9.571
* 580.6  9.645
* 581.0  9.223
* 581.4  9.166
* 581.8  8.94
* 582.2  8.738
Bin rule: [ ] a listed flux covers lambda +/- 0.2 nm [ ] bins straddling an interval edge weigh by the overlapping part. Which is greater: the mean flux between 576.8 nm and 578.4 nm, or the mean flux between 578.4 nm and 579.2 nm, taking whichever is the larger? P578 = 8.73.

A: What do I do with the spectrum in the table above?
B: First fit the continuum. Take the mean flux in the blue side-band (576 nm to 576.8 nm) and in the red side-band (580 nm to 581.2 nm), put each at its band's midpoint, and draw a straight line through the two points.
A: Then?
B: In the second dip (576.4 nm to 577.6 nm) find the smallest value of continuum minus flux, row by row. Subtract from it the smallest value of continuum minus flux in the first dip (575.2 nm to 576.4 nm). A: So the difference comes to 0.81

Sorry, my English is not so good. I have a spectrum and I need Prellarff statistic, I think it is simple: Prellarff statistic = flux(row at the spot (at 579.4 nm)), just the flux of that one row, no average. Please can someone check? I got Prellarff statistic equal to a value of 8.679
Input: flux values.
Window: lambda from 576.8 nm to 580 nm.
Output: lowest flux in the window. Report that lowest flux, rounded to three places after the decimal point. 8.301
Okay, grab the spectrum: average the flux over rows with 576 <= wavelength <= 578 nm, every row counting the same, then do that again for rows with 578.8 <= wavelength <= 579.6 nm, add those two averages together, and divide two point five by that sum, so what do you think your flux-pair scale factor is 0.146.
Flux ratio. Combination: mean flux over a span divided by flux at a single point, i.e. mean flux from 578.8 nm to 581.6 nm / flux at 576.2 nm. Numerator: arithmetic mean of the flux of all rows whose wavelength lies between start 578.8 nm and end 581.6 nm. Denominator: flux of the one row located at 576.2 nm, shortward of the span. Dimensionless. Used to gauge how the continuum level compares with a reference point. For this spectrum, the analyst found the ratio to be 1.14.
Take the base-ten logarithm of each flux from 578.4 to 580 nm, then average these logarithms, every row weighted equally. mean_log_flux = 0.935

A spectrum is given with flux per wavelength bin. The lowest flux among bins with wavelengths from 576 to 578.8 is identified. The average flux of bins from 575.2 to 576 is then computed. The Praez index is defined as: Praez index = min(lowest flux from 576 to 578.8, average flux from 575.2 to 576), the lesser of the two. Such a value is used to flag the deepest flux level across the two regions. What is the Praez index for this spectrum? 8.0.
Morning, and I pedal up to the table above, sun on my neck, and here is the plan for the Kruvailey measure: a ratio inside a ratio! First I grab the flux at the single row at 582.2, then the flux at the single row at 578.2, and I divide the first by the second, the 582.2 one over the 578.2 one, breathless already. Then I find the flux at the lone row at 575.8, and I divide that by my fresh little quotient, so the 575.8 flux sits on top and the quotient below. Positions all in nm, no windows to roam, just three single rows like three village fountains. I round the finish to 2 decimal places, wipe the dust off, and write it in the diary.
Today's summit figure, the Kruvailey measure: 8.07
